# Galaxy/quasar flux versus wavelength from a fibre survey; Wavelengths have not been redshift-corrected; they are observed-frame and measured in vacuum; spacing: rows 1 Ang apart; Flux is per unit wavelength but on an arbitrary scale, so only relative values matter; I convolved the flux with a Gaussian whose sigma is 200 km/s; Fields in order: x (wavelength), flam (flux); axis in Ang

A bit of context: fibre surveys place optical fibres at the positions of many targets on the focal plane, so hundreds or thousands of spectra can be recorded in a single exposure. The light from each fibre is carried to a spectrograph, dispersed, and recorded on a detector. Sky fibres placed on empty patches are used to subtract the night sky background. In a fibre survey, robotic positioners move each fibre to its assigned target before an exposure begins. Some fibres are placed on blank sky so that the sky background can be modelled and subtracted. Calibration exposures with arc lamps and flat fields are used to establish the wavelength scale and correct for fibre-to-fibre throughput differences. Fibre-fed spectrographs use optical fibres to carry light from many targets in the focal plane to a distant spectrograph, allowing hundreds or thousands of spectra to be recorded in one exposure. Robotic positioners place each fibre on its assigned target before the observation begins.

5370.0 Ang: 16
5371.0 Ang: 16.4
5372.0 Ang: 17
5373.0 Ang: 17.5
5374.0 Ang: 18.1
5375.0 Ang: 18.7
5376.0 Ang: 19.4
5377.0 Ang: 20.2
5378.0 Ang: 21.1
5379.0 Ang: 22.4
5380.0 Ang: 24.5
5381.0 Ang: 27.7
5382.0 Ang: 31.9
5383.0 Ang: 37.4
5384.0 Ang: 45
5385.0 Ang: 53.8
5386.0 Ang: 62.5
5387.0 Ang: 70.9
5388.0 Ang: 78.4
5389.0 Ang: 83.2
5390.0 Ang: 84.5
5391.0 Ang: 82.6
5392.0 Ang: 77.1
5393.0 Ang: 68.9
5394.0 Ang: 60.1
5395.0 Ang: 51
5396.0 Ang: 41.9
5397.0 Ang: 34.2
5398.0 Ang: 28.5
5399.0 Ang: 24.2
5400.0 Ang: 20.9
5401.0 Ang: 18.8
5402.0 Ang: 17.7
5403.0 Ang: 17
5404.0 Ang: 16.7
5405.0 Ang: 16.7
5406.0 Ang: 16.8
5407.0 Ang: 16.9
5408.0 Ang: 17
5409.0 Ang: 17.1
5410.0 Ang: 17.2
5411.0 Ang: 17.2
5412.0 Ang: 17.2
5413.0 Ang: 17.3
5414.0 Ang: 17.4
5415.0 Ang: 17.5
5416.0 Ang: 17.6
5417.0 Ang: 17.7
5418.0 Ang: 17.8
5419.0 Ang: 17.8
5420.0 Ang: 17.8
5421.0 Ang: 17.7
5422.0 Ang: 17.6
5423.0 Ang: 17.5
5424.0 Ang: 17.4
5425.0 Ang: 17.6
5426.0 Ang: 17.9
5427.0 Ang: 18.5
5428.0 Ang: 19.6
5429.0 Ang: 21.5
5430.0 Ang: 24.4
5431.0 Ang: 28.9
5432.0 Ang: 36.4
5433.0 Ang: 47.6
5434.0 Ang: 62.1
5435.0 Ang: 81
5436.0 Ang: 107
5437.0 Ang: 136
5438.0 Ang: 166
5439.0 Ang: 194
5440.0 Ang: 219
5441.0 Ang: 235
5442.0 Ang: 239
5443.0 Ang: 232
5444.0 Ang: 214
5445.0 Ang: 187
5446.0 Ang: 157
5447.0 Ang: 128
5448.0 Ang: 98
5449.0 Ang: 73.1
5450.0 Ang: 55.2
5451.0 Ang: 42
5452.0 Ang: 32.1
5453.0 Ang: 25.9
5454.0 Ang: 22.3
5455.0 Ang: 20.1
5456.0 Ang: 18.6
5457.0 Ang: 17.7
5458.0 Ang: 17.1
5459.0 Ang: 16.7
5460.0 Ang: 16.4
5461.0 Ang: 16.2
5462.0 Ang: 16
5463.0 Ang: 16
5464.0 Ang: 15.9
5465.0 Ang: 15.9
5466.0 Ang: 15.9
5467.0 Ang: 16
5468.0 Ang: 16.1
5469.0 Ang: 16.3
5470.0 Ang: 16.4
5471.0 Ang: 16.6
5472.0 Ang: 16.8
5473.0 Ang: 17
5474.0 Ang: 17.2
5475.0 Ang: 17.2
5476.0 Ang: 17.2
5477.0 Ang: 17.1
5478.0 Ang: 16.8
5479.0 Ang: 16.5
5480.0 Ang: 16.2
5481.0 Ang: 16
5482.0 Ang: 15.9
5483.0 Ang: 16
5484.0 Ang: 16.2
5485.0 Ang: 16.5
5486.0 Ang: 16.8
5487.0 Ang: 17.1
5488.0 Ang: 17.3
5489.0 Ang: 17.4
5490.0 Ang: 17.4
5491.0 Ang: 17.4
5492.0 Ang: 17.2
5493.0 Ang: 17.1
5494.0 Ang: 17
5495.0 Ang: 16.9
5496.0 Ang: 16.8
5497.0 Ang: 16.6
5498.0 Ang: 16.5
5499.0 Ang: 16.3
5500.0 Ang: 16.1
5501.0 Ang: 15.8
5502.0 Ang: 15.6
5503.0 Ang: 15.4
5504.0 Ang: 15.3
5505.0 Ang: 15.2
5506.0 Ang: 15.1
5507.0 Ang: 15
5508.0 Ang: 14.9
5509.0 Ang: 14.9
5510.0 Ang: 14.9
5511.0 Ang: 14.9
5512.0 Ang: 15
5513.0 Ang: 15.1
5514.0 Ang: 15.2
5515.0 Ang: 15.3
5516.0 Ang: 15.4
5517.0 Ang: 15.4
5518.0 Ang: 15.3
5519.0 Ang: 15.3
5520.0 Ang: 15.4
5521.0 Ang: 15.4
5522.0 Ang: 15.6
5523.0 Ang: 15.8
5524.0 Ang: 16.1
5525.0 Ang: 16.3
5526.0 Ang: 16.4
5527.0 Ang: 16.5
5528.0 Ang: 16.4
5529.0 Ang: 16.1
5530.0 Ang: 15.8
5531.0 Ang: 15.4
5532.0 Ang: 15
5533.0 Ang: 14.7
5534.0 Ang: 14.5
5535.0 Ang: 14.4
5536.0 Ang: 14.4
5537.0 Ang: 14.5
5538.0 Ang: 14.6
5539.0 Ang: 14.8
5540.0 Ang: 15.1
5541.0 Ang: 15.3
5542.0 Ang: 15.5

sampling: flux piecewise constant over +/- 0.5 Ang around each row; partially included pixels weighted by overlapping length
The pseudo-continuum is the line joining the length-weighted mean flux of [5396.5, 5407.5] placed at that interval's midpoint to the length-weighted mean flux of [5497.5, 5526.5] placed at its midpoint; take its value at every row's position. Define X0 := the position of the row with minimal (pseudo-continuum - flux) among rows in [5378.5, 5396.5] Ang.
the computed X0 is 5390.0 Ang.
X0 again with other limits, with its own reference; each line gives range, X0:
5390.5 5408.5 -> 5391.0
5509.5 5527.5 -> 5527.0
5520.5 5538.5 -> 5527.0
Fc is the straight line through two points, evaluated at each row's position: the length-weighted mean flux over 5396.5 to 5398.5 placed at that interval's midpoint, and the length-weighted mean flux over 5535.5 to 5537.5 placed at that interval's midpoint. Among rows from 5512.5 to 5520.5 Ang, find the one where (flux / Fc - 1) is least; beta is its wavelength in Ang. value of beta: 5513.0 Ang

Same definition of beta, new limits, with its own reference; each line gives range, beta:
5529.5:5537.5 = 5534.0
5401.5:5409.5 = 5404.0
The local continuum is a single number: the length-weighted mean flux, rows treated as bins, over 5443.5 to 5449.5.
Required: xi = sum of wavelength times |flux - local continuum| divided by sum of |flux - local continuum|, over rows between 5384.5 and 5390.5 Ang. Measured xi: 5387.2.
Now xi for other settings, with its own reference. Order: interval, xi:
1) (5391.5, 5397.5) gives 5394.8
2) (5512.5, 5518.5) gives 5515.5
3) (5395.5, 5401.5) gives 5398.6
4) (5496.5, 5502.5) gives 5499.5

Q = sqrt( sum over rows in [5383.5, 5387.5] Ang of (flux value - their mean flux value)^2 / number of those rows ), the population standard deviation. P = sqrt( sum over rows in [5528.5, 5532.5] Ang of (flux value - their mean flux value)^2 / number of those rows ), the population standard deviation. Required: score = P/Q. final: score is 0.0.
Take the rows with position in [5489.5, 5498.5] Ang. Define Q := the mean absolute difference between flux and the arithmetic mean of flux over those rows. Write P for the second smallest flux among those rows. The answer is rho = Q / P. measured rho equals 0.015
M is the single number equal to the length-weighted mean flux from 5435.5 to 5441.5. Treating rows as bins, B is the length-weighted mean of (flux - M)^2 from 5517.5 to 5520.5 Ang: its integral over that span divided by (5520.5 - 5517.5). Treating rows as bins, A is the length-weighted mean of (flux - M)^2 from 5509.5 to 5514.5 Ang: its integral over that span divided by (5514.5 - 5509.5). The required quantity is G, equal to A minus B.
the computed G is 101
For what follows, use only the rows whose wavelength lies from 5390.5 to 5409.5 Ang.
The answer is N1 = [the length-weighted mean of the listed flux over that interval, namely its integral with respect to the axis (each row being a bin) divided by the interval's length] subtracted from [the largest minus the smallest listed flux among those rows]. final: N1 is 32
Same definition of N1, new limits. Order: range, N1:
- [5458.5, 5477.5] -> -15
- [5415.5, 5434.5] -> 21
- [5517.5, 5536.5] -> -13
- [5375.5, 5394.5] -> 14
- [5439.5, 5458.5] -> 115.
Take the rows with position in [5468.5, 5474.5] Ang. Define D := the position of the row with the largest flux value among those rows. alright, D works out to 5474.0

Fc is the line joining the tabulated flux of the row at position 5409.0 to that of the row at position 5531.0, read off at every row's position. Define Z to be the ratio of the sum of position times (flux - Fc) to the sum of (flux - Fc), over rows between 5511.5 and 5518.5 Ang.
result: 5514.2 Ang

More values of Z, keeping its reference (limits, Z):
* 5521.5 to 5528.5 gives 5526.0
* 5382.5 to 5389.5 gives 5386.7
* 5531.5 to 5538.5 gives 5535.2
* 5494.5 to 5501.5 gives 5496.8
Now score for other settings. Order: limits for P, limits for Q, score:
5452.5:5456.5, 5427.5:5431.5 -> 0.8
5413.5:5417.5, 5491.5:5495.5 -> 1.0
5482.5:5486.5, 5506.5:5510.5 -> 7.0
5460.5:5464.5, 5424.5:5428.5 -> 0.1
